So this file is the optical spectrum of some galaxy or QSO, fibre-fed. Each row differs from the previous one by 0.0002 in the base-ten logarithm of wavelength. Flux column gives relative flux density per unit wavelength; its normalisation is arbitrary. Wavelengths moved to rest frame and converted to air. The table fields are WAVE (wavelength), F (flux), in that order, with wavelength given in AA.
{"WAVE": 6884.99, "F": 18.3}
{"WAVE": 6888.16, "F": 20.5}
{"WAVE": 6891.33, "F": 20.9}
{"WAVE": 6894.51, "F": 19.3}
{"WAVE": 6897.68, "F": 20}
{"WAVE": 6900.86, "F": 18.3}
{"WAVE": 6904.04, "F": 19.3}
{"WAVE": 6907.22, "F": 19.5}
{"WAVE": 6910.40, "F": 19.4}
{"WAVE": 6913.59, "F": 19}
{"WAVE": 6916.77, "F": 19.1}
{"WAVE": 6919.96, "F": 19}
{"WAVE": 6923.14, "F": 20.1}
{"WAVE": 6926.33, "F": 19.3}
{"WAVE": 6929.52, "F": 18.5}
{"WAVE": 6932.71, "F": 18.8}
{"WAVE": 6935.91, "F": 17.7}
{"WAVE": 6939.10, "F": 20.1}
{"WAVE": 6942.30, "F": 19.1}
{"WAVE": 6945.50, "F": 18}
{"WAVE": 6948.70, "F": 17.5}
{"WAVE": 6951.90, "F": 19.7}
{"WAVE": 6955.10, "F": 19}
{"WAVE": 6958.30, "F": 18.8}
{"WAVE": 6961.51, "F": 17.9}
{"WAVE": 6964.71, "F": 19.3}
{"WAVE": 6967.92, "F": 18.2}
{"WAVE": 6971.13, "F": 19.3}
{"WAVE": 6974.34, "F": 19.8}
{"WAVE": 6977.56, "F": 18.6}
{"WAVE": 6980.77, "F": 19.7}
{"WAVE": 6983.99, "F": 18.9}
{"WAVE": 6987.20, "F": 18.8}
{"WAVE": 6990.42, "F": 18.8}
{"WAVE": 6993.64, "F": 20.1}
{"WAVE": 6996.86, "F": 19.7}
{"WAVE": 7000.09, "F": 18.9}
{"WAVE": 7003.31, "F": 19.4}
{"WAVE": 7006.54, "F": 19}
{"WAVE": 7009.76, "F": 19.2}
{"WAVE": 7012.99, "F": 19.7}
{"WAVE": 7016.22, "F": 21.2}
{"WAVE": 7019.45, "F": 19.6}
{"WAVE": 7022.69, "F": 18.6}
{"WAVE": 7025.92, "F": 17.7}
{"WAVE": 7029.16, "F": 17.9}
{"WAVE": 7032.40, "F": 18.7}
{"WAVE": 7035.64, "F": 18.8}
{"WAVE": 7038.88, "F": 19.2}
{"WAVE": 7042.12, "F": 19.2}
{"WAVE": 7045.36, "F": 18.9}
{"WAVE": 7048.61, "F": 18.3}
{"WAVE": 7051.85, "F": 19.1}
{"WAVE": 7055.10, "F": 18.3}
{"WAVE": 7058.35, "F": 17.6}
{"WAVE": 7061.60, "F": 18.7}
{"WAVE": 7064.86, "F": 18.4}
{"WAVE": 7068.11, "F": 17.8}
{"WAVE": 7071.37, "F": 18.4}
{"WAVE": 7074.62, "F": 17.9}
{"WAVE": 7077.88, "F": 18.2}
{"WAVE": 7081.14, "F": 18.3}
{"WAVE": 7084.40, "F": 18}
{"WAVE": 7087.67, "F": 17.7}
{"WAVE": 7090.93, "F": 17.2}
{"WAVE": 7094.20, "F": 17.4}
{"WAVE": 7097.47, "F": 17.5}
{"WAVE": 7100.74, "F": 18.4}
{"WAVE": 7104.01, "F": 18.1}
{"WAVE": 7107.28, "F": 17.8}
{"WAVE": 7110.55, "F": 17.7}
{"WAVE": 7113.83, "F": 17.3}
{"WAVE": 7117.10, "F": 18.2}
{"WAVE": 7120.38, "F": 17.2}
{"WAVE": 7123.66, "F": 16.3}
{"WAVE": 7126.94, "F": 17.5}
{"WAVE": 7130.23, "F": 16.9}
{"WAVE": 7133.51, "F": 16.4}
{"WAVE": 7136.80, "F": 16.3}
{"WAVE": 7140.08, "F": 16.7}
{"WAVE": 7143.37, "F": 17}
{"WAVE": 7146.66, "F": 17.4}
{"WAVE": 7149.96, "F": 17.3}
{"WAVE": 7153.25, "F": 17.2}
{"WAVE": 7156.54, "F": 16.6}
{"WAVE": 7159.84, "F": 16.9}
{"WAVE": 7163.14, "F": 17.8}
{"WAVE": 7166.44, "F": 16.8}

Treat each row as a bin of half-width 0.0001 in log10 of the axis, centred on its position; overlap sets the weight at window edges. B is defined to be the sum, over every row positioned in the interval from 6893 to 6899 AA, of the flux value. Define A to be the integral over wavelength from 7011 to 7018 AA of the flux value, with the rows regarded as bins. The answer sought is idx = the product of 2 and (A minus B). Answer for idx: 207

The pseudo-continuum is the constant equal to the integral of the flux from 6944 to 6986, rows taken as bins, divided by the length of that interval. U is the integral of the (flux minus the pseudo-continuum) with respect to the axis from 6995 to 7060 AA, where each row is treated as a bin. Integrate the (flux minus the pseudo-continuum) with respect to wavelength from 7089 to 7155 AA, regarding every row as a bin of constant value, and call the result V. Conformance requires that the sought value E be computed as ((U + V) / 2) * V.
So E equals 4737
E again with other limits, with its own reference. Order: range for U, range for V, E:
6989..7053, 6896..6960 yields 167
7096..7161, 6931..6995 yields -229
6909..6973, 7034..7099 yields 640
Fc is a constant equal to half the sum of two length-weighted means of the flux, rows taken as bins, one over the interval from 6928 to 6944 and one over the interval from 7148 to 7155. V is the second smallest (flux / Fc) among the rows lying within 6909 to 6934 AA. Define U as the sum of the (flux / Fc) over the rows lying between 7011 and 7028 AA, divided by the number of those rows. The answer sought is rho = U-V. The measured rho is 0.031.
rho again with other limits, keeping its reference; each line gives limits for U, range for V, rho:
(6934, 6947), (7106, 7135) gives 0.129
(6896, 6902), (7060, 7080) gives 0.069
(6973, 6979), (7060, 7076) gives 0.072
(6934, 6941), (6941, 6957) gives 0.050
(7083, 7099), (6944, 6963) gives -0.019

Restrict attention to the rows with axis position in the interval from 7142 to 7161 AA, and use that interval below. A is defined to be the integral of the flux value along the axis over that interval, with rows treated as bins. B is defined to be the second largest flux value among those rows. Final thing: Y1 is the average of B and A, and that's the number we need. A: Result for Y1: 171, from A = 324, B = 17.3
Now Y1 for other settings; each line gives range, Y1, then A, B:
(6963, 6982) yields 192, 364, 19.7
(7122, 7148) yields 227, 437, 17.4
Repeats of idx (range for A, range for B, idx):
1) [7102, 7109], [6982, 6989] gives 176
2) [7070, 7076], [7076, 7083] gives 145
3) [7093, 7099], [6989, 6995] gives 132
